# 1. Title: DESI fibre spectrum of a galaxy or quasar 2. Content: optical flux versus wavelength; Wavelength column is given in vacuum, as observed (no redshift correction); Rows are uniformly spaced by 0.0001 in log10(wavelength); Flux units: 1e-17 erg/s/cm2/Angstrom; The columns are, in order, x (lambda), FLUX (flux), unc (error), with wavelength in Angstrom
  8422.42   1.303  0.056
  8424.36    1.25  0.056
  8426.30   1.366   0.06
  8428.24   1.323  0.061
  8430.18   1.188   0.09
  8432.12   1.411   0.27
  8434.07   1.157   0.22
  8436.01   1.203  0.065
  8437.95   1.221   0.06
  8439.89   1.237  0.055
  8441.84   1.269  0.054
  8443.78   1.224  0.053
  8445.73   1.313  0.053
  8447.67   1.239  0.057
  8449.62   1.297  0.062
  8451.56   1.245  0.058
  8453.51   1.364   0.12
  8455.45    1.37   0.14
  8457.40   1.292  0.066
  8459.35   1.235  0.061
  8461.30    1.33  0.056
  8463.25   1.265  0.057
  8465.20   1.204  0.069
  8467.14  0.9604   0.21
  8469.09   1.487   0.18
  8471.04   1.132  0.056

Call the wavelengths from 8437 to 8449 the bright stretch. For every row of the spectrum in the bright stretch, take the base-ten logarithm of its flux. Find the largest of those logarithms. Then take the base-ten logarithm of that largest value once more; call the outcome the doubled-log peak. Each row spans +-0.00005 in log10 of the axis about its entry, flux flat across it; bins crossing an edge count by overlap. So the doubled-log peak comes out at -0.927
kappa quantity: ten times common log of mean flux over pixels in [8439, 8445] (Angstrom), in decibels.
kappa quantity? 0.95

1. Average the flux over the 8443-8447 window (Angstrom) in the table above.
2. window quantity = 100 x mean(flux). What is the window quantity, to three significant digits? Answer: 127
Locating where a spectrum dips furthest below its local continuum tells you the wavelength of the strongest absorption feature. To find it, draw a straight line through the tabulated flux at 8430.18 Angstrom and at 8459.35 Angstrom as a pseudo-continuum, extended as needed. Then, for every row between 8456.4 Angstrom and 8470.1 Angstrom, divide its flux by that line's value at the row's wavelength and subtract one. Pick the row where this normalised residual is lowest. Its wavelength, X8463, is 8467.14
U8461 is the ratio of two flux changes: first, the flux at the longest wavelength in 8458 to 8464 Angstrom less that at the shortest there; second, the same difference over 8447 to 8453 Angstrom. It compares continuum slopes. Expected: 5.0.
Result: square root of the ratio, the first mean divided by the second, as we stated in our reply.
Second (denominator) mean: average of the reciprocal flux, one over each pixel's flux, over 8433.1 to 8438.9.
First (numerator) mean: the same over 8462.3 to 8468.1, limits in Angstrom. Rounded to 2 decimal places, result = 1.03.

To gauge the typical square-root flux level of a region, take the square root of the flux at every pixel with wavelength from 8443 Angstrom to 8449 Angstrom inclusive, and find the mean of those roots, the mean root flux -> 1.12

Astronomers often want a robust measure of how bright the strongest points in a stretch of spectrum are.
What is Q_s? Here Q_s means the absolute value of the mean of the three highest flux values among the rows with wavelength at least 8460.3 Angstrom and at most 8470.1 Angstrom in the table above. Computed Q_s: 1.36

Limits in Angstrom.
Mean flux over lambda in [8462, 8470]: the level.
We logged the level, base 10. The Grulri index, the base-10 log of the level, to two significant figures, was 0.090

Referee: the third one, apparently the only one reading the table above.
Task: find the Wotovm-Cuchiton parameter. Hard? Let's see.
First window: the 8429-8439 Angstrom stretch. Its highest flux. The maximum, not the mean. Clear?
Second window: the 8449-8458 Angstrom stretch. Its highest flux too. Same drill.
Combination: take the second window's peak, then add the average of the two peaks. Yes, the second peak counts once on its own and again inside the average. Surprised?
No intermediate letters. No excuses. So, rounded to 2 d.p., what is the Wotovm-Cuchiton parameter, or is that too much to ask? 2.76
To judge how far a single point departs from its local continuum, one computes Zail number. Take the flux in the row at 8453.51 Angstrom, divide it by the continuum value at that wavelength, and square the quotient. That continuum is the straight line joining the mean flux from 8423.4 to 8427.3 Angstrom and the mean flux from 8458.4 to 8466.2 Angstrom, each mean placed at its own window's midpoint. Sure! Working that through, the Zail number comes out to 1.15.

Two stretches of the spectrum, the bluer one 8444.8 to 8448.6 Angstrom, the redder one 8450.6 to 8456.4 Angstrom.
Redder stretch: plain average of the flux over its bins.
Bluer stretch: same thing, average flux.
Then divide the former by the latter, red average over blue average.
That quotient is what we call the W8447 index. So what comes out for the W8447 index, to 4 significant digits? 1.039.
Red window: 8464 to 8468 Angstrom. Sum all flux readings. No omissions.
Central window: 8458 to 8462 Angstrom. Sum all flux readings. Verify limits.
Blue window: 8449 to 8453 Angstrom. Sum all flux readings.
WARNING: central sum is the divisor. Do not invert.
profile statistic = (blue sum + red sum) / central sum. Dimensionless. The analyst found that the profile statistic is 1.83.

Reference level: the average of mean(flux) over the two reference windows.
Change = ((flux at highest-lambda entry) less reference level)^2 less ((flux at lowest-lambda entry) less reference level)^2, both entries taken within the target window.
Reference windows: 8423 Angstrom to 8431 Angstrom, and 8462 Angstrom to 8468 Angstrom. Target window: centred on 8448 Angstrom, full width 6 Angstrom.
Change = -0.003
